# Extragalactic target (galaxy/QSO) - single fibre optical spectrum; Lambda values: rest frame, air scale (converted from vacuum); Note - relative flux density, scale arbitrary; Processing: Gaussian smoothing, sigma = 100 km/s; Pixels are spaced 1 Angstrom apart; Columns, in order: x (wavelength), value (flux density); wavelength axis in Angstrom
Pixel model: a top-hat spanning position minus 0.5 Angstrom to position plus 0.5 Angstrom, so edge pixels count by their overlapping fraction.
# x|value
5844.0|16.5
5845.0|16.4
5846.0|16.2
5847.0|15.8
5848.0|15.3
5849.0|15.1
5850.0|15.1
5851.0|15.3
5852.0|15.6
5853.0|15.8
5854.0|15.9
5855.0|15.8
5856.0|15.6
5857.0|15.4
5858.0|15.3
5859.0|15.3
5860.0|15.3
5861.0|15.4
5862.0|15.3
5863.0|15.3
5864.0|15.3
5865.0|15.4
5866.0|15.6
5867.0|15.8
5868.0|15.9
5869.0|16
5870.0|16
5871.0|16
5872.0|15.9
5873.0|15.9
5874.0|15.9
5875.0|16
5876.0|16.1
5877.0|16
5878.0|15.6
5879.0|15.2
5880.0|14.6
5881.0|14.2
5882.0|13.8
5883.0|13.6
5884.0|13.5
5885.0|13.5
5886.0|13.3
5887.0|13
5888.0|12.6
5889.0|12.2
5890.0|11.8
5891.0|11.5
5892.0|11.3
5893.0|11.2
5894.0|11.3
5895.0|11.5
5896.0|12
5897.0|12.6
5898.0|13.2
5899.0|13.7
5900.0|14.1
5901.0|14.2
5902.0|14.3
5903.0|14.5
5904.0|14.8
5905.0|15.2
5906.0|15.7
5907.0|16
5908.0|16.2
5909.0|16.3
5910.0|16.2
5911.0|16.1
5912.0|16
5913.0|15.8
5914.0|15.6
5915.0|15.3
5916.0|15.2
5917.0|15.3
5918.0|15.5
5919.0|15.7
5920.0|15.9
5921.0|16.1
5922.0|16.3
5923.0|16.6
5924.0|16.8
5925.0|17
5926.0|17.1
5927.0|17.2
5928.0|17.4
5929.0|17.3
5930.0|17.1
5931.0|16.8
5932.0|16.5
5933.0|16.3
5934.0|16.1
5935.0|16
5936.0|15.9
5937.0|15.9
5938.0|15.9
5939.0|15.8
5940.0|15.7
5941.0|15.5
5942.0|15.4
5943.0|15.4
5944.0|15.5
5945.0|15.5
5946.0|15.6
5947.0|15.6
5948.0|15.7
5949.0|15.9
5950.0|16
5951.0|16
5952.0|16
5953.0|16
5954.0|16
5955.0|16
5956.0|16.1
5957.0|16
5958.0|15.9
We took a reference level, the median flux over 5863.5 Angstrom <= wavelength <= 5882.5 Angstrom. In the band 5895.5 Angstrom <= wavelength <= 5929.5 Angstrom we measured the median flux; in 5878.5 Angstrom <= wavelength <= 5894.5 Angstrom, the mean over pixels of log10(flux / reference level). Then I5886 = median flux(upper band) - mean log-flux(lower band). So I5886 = 15.8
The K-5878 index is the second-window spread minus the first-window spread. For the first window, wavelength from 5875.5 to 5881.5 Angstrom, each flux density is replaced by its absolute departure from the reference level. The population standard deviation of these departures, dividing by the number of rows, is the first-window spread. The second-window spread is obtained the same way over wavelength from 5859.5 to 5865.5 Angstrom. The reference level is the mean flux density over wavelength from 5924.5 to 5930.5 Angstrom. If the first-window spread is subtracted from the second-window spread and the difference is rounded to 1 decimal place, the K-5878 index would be -0.7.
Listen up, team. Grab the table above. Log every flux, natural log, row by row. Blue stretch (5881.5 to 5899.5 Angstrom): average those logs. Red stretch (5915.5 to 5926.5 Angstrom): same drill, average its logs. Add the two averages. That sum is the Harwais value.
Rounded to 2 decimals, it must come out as 5.31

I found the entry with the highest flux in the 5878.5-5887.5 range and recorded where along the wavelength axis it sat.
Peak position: 5879.0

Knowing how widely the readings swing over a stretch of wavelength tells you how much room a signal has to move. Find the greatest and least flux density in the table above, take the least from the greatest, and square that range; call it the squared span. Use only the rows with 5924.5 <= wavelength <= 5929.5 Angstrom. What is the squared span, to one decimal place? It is 0.2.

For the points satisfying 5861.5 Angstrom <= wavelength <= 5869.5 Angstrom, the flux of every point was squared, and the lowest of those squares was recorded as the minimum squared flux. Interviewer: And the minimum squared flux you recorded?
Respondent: 234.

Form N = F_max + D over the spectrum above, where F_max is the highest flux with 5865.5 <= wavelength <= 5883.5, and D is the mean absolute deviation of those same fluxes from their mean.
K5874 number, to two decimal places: 16.75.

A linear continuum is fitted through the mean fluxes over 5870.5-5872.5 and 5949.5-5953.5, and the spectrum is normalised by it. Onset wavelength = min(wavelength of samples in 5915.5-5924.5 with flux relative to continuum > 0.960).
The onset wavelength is 5918.0 Angstrom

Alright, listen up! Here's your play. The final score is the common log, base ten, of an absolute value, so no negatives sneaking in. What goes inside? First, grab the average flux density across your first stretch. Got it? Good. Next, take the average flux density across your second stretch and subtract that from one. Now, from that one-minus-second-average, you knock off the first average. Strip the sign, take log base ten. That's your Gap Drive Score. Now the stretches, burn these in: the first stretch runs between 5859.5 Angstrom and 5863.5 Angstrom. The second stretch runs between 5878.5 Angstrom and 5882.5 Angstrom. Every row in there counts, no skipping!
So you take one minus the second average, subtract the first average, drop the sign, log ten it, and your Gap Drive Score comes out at 1.46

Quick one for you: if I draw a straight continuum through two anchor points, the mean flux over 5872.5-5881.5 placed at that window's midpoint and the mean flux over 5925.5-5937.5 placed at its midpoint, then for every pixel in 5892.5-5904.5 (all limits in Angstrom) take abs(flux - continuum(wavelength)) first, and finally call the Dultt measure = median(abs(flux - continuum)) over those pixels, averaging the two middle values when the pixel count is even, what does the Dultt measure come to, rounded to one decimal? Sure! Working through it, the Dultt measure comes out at 2.5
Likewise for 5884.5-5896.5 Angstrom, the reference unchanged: 3.9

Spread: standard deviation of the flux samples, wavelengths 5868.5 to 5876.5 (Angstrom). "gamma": 0.07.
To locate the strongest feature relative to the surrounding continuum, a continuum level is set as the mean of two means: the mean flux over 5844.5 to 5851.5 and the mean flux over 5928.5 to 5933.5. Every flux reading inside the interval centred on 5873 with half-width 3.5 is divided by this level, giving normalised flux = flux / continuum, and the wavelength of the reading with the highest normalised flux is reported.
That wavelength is 5876.0 Angstrom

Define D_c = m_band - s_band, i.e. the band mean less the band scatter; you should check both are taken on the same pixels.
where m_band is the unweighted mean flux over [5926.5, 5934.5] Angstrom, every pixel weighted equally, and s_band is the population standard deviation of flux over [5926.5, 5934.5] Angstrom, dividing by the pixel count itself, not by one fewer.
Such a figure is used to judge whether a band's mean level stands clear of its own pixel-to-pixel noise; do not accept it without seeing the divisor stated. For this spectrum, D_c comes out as 16.4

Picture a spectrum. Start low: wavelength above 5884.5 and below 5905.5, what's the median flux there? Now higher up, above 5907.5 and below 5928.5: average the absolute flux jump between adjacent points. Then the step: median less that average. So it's 12.83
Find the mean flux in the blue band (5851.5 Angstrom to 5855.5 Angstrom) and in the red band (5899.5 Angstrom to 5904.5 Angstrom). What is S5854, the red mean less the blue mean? -1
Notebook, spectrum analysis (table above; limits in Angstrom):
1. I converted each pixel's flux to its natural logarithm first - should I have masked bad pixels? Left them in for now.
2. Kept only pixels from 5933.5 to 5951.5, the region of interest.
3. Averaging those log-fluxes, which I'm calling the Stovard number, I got 2.756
